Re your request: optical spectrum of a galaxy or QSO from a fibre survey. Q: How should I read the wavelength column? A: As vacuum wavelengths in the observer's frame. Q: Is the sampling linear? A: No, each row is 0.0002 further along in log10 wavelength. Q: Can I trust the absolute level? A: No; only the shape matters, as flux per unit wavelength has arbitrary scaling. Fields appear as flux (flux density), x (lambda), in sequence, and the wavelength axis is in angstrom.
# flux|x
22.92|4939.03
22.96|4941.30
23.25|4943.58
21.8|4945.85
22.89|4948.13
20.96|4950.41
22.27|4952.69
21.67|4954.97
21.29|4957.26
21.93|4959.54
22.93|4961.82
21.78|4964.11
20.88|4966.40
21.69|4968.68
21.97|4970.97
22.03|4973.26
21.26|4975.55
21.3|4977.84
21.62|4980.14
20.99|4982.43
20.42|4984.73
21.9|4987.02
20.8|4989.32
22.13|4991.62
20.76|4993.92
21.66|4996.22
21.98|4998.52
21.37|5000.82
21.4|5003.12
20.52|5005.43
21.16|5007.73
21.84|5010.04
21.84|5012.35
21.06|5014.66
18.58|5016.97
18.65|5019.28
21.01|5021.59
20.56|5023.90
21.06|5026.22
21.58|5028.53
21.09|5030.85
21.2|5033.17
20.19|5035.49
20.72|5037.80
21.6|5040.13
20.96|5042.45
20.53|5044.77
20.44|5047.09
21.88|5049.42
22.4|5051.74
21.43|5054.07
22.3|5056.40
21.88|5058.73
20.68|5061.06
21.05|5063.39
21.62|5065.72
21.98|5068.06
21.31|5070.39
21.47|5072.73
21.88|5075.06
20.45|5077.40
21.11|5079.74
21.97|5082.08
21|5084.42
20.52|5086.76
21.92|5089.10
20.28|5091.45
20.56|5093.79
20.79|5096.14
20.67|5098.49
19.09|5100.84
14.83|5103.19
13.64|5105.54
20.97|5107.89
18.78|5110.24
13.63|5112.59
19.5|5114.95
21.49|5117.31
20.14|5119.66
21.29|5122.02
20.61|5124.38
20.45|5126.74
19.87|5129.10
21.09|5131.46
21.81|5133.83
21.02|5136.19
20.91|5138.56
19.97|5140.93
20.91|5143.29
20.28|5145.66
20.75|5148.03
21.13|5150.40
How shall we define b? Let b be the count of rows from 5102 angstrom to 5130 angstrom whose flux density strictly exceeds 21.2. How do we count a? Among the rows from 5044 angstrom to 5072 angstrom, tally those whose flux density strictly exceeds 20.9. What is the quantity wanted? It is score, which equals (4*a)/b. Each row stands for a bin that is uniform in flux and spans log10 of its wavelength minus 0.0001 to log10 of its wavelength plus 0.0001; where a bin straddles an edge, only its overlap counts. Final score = 18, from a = 9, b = 2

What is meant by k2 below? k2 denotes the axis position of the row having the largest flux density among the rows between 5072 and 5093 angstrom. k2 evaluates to 5082.08 angstrom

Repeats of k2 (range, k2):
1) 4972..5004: 4991.62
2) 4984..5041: 4991.62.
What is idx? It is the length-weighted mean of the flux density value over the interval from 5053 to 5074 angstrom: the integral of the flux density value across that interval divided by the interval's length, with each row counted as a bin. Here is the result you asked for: 21.5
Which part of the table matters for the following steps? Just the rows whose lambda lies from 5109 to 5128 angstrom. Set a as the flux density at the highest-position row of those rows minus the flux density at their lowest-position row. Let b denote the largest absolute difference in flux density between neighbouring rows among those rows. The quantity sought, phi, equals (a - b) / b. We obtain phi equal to -0.7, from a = 1.7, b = 5.9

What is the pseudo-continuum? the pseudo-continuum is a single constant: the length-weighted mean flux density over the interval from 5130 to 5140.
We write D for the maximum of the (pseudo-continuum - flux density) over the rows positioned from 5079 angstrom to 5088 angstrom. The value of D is 0.6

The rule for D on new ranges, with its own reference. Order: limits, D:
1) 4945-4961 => 0.2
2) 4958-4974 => 0.2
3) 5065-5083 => 0.7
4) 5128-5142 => 1.3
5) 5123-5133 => 1.3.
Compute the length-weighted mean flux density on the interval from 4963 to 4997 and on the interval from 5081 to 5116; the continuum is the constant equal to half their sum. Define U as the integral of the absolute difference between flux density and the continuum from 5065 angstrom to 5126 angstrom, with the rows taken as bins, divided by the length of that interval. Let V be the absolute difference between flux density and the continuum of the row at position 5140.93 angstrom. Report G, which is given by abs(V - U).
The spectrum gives 1.15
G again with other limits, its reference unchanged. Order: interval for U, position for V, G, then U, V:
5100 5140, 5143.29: 1.14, 1.75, 0.61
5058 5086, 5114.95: 0.24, 1.04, 0.80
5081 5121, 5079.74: 0.94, 1.75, 0.81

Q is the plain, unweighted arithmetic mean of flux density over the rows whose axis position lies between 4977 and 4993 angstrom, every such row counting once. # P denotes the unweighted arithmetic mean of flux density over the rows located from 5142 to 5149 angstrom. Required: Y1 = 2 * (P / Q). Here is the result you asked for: 1.94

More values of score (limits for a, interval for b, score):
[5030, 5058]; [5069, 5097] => 6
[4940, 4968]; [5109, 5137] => 15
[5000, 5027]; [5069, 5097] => 6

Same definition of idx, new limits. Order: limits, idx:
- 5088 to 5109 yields 19.2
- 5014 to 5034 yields 20.5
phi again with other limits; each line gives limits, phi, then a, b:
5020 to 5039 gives -1.3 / -0.3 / 1.0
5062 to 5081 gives -1.0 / 0.1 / 1.4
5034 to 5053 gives 0.5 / 2.2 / 1.4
